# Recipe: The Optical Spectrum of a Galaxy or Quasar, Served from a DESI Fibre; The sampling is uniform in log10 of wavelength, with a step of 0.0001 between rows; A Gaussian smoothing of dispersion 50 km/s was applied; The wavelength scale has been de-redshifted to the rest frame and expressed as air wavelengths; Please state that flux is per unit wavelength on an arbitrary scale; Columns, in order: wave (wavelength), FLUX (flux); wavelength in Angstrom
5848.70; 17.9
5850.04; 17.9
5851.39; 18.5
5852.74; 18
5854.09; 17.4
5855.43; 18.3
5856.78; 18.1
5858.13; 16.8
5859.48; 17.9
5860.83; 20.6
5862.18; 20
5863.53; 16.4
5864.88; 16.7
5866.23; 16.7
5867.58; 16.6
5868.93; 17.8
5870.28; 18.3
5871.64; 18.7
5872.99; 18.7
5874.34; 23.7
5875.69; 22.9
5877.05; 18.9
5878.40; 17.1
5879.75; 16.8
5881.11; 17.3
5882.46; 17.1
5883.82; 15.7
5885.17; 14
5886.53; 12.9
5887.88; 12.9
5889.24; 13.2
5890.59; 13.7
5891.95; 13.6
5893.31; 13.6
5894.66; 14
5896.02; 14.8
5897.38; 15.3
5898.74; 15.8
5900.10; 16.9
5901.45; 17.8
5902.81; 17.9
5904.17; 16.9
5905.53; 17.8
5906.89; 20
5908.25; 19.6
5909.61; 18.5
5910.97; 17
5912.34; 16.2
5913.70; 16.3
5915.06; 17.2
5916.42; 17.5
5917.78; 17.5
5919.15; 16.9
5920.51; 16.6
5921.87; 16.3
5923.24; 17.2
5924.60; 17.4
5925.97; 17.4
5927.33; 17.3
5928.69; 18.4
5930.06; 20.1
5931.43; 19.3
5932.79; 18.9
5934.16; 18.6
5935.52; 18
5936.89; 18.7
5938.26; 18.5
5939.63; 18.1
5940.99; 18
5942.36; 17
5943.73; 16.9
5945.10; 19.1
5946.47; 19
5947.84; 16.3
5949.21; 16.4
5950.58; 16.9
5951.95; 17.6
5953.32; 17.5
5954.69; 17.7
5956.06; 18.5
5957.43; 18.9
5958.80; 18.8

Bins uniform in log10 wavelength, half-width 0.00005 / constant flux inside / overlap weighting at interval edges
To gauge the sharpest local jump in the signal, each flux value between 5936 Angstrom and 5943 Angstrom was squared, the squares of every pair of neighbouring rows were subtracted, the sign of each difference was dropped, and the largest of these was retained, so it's 35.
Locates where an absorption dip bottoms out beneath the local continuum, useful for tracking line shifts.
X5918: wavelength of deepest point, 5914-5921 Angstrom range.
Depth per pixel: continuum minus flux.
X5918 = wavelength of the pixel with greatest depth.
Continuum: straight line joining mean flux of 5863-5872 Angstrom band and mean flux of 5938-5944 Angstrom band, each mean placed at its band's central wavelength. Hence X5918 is 5920.51 Angstrom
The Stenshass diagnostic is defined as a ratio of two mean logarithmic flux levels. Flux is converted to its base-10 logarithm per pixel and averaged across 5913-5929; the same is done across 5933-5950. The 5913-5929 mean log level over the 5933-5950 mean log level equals 0.99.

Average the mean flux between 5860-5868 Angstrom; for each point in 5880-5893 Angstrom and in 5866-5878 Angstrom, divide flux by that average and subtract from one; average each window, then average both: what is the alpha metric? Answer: 0.057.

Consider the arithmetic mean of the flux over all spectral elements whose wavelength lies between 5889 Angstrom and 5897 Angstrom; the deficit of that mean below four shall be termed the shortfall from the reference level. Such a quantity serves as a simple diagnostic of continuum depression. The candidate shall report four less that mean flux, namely -10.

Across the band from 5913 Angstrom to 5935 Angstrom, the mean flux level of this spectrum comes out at 17.7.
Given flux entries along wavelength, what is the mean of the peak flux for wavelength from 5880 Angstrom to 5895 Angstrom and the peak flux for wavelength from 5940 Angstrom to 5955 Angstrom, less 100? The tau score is -82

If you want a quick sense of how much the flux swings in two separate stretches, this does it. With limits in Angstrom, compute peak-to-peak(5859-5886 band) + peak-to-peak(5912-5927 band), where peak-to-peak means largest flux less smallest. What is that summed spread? 11.0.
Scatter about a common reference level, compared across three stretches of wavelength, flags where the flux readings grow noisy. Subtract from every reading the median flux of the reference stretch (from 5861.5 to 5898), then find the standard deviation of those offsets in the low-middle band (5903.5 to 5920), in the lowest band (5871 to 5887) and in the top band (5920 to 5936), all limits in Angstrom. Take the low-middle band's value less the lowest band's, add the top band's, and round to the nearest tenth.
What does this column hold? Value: -0.8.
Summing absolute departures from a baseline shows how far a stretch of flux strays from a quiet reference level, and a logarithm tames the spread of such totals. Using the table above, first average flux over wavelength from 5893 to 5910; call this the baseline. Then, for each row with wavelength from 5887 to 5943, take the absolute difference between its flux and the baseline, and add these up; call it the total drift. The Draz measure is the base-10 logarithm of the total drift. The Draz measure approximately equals 1.77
